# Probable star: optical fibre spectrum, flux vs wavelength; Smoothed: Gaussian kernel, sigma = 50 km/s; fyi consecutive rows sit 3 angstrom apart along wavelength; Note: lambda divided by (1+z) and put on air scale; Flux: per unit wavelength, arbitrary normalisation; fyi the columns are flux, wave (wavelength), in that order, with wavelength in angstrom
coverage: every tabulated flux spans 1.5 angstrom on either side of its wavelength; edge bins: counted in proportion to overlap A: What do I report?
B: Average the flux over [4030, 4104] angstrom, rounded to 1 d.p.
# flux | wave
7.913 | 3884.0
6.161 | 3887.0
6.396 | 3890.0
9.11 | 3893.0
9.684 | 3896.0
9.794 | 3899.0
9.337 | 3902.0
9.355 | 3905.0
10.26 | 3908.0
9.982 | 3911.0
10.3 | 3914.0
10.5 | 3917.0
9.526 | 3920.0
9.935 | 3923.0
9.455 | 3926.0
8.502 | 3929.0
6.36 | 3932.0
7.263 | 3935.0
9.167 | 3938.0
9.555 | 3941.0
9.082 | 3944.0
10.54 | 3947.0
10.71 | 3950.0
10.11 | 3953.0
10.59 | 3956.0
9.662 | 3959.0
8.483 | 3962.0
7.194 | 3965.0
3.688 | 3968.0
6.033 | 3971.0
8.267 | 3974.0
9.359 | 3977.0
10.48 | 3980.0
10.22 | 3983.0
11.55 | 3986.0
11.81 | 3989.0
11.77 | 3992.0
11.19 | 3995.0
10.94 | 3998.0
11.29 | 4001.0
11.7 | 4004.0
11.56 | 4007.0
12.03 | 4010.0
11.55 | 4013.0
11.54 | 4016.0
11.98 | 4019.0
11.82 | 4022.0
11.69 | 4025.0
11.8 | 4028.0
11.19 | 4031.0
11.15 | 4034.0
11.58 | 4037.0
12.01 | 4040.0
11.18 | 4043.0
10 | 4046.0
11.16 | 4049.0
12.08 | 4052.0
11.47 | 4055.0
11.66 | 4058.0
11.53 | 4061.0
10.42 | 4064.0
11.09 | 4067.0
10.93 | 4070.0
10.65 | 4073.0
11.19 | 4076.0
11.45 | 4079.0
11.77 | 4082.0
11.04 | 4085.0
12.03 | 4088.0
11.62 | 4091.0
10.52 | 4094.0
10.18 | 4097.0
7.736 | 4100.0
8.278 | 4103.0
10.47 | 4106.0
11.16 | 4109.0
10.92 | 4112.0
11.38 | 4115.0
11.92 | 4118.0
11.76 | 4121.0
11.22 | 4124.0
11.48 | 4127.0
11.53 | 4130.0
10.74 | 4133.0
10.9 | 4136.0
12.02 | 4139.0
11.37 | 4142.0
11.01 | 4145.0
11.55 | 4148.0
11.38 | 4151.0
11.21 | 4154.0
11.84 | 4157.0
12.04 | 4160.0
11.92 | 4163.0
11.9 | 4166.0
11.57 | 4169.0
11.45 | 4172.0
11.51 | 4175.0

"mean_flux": 11.0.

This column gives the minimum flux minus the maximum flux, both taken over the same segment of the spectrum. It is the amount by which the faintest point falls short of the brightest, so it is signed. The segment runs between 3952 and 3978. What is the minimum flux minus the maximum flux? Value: -6.9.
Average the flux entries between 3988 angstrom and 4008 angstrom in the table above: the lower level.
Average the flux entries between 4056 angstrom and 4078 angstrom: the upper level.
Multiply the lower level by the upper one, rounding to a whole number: 127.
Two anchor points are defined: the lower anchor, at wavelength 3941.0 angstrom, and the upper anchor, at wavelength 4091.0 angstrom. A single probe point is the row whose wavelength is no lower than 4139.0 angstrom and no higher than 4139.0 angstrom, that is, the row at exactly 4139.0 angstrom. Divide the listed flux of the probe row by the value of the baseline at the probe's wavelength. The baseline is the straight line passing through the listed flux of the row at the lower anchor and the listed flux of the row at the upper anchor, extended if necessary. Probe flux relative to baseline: 0.98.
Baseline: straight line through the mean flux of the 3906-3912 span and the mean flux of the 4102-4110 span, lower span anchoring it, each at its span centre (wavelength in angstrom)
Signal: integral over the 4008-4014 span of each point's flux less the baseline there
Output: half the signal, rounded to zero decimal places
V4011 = 5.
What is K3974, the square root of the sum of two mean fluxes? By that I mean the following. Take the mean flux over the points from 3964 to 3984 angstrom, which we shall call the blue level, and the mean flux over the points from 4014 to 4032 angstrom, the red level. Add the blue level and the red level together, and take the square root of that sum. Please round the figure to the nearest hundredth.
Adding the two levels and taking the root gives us 4.42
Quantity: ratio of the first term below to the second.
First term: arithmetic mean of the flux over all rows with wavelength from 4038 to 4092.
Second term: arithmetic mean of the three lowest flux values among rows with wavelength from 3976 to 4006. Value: 1.13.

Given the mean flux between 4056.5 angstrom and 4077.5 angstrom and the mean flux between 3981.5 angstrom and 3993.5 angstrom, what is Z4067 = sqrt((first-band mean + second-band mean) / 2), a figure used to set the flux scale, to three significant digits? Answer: 3.35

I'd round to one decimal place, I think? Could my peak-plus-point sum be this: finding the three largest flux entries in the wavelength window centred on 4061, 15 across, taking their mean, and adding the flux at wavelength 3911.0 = 21.5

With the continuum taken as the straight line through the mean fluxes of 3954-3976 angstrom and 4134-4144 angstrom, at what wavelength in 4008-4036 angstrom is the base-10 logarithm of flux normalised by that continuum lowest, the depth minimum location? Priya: 4034.0 angstrom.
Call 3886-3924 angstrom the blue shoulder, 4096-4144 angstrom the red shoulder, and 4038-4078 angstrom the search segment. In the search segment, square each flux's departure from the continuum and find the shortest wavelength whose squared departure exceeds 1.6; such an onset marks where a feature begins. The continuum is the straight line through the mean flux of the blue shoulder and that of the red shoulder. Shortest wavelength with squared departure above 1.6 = 4040.0 angstrom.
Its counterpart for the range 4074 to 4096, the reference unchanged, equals 4088.0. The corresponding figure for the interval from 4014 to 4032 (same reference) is 4016.0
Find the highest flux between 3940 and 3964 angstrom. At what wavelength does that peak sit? 3950.0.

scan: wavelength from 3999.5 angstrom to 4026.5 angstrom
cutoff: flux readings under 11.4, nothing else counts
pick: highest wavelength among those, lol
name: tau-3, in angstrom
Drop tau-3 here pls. 4001.0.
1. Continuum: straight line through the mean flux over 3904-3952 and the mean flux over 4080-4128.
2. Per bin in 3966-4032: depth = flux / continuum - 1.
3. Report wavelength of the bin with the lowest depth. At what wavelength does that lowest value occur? 3968.0 angstrom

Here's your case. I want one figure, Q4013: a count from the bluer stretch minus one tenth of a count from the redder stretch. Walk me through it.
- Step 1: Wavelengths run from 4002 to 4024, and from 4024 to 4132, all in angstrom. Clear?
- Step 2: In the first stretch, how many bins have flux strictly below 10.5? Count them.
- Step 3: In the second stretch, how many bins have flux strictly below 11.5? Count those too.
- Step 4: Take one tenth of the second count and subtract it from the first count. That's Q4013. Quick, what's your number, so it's -2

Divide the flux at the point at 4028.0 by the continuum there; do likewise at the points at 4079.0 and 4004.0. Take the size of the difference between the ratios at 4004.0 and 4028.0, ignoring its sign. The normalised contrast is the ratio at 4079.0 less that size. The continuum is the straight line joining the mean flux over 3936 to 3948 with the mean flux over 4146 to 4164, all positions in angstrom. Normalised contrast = 1.0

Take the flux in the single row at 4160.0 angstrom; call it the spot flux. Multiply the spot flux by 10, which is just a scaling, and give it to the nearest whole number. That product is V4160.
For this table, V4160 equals 120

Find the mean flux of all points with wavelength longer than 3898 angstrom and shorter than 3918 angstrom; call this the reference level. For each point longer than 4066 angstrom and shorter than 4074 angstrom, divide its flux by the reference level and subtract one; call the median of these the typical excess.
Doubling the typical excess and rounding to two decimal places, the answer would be 0.20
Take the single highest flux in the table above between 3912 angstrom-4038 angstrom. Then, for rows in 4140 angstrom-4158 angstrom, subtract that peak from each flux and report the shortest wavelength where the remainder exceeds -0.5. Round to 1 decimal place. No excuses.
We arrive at 4148.0 angstrom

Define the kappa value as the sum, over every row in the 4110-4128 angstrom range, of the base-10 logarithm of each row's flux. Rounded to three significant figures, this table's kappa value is 6.35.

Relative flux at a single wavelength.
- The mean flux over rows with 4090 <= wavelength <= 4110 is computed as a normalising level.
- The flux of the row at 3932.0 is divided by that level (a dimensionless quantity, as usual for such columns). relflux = 0.64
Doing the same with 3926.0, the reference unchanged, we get 0.95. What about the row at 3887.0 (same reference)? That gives 0.62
